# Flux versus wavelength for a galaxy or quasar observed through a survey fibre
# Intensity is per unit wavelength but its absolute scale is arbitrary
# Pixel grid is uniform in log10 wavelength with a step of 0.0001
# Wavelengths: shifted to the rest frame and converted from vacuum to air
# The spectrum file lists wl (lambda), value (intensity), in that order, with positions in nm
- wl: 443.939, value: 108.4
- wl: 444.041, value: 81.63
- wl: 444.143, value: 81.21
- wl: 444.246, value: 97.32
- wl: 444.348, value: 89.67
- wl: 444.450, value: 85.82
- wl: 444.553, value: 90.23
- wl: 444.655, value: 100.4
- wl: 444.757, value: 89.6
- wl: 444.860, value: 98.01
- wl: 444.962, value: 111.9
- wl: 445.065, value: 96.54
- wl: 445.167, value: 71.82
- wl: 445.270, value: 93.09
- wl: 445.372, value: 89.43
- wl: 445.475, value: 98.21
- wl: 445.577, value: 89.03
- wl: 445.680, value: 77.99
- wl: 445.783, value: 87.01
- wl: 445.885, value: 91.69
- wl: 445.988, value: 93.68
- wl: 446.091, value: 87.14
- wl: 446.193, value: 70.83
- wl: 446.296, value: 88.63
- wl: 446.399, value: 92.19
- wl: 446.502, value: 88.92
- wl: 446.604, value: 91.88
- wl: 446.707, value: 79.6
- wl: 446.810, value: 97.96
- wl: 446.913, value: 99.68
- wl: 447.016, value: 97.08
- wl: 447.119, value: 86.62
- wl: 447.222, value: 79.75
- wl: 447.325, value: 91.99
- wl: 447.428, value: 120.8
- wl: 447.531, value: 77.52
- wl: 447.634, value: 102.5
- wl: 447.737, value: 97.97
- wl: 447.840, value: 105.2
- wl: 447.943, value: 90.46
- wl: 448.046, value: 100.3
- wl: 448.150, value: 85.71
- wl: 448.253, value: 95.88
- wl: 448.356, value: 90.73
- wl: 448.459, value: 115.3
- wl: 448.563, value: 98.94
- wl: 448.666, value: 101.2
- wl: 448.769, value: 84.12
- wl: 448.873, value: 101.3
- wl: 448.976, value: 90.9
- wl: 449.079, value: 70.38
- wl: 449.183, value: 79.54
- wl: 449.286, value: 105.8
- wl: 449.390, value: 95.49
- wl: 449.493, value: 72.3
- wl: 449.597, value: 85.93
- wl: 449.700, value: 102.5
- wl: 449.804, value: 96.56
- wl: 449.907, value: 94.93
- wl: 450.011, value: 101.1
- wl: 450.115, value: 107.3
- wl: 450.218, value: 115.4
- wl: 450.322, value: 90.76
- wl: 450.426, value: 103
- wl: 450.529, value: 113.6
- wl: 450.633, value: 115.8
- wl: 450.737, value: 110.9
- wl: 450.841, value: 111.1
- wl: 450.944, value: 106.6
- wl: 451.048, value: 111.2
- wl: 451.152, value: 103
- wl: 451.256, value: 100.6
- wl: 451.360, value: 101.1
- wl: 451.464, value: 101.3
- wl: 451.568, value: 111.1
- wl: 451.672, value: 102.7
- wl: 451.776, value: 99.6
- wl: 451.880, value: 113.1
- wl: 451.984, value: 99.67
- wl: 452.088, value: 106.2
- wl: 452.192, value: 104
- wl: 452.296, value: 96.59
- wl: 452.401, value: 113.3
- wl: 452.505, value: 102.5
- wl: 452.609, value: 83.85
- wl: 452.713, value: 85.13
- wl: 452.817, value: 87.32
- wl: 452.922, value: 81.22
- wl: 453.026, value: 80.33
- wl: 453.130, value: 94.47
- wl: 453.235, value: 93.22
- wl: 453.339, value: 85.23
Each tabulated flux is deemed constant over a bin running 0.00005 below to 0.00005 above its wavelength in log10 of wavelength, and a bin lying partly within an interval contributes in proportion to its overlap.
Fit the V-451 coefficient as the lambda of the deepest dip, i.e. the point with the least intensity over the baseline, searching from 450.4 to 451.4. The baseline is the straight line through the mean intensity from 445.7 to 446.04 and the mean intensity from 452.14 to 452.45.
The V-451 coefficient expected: 451.256 nm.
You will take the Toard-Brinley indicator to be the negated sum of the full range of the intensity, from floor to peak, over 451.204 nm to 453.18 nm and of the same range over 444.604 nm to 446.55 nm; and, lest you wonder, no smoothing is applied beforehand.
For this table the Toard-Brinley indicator -74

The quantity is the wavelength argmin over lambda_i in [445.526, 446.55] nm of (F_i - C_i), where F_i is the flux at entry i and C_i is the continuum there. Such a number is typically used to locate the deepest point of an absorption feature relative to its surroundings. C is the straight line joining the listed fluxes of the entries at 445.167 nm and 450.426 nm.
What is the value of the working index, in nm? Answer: 446.193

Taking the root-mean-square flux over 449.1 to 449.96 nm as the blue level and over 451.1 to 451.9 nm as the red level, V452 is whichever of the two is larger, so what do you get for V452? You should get 104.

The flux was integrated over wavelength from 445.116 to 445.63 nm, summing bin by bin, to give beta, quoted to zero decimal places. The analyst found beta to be 45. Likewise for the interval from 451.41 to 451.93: 55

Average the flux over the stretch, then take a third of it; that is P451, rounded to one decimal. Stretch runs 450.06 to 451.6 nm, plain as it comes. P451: 35.6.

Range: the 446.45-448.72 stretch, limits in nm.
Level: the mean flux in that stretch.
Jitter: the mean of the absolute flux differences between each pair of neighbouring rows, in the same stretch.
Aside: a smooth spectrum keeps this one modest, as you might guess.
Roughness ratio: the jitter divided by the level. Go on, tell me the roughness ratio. 0.14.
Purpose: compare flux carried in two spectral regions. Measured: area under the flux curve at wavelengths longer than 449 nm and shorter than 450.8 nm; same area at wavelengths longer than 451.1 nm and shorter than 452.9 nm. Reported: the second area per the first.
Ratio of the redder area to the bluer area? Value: 1.03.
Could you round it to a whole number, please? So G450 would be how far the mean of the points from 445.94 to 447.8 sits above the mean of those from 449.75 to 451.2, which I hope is -14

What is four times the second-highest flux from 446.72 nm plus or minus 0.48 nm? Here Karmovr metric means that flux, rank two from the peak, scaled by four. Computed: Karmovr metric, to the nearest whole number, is 392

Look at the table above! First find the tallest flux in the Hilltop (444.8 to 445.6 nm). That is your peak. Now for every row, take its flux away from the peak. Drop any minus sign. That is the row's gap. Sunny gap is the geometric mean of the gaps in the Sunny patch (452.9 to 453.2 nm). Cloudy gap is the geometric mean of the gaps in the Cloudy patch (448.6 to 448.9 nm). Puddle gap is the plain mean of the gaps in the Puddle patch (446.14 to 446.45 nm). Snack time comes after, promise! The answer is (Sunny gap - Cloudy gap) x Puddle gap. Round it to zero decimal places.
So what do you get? 308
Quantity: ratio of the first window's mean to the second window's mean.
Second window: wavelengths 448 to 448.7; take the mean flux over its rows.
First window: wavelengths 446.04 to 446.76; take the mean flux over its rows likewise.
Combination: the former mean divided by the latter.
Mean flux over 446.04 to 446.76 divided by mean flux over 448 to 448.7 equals 0.87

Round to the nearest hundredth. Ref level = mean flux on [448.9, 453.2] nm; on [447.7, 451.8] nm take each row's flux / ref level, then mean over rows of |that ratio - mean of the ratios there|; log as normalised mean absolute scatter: 0.08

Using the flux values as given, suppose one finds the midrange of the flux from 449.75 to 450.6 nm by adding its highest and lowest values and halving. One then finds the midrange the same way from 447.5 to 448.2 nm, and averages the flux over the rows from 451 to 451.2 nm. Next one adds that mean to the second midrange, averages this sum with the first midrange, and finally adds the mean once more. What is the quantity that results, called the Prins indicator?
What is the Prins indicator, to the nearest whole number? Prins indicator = 258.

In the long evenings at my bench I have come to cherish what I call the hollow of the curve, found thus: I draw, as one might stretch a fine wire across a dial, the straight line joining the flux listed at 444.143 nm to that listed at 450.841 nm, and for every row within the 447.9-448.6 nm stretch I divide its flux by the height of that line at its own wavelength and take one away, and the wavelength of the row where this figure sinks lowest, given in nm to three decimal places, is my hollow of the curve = 448.150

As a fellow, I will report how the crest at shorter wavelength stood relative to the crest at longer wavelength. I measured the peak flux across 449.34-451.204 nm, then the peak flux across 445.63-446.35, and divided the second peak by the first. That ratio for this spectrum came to 0.81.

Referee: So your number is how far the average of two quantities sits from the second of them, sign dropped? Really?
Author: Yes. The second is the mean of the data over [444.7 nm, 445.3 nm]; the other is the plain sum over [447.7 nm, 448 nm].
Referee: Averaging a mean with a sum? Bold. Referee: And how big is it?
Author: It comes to 100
